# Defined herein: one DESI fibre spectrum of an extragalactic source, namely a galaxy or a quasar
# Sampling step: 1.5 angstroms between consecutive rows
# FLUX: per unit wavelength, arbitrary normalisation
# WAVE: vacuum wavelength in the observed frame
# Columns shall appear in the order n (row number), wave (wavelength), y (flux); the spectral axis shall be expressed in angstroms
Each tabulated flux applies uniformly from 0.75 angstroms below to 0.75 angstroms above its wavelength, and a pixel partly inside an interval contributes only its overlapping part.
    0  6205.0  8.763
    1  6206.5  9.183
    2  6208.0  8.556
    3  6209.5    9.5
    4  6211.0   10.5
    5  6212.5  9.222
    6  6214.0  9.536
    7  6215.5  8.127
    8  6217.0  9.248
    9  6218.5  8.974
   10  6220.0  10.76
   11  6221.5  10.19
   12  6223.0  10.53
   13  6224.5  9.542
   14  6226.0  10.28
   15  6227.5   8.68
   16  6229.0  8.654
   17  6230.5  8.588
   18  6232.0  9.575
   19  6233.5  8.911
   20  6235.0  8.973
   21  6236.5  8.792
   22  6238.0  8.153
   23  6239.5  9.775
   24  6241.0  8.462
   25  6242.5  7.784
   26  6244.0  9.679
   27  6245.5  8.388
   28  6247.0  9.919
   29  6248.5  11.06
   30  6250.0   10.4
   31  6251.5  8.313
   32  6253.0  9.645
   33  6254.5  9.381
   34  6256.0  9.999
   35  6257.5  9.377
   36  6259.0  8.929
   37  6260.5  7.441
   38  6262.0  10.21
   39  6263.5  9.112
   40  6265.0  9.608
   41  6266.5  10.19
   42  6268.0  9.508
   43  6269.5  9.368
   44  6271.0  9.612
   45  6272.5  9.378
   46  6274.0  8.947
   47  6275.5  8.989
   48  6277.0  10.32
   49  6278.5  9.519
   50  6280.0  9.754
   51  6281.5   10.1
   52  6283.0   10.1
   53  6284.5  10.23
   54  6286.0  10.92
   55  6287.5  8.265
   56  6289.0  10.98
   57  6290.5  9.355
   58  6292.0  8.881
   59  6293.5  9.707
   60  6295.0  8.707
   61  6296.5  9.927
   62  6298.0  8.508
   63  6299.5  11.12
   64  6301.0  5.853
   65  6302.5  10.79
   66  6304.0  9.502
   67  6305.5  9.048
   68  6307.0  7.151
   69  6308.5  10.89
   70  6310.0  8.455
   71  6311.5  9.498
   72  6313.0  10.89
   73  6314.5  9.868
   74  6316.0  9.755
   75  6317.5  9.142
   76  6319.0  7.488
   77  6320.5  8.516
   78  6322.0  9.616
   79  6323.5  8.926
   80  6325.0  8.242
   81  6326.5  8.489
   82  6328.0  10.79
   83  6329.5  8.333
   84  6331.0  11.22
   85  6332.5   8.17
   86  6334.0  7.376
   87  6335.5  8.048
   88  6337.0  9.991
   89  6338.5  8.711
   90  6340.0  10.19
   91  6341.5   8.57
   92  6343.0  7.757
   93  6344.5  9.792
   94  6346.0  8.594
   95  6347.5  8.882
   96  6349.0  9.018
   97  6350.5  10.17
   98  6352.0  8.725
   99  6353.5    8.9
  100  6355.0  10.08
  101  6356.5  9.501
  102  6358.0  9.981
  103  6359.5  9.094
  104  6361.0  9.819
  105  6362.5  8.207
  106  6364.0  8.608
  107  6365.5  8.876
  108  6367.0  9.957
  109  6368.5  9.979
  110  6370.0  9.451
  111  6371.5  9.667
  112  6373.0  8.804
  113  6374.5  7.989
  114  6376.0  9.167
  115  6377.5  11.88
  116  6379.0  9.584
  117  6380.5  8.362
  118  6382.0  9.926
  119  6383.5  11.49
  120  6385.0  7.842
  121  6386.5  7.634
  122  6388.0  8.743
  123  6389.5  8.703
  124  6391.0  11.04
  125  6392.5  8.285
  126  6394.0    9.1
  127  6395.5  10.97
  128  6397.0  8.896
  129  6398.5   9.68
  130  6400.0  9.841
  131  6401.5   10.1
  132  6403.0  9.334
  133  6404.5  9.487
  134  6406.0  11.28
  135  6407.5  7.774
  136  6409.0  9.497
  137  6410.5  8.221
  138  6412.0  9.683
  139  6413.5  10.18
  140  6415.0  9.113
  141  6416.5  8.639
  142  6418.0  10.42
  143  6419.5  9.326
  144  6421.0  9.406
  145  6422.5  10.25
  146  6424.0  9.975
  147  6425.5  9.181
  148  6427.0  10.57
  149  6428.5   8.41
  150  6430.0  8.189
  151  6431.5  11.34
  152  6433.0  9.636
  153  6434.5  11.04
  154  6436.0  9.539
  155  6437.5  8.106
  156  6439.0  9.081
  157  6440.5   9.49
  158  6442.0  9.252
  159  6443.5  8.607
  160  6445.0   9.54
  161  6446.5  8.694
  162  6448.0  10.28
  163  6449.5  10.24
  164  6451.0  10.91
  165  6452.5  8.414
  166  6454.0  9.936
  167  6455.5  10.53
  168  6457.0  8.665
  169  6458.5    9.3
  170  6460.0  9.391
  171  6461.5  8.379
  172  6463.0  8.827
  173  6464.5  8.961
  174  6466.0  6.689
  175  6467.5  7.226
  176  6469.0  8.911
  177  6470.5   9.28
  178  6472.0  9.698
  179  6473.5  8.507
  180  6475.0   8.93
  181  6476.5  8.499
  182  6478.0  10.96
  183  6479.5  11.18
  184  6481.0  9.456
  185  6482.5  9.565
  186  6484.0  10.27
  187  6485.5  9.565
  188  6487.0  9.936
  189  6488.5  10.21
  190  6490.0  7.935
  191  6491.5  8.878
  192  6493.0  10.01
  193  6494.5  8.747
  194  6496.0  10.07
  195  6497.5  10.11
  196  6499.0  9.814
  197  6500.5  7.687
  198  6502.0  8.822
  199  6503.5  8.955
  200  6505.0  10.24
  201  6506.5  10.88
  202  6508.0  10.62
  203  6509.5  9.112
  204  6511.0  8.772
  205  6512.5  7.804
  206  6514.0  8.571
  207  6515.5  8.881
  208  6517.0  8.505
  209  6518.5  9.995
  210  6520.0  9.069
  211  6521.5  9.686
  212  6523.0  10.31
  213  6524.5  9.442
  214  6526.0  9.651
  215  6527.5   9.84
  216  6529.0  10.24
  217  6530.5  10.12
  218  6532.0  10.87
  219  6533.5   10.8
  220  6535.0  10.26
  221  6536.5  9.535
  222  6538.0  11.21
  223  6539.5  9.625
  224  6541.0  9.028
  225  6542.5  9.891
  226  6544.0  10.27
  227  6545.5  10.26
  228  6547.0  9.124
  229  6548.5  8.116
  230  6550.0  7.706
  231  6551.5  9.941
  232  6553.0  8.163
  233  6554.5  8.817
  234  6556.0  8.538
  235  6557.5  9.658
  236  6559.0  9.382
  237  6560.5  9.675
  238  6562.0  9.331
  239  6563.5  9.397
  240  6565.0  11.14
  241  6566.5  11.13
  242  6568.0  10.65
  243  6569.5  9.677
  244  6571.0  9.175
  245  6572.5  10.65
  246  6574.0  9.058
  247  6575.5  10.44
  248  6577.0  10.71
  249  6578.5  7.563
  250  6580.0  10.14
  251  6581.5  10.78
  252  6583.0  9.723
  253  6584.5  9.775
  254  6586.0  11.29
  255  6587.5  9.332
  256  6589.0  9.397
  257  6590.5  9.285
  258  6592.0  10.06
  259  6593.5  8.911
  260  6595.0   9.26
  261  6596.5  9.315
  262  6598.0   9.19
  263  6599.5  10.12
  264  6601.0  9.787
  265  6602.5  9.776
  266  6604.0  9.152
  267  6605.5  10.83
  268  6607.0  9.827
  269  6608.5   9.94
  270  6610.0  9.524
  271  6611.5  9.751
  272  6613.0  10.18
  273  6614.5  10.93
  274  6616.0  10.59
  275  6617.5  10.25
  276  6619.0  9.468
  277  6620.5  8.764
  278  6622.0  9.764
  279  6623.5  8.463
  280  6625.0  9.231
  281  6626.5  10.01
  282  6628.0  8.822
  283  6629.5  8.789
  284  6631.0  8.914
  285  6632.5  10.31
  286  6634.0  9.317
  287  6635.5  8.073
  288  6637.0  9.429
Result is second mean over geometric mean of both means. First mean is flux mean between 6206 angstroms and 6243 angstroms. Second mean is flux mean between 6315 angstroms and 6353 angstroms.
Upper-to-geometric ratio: 0.99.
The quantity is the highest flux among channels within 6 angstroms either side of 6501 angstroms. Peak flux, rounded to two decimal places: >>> 10.88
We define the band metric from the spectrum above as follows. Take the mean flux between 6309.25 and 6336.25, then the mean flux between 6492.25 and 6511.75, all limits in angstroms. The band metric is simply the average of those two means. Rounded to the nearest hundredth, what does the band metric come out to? 9.29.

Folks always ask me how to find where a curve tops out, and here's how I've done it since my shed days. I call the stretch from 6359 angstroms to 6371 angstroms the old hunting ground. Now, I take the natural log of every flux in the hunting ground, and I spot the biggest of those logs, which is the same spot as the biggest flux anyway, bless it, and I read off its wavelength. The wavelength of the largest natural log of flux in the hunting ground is 6368.5 angstroms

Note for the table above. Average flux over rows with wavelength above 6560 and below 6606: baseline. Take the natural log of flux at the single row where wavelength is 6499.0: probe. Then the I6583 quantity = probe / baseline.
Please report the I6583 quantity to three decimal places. 0.232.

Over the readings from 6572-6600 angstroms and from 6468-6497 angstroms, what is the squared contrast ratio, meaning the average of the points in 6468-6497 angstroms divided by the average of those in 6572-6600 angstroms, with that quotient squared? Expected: 0.95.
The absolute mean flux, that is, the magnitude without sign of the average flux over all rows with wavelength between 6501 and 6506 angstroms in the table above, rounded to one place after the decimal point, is 9.3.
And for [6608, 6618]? 10.2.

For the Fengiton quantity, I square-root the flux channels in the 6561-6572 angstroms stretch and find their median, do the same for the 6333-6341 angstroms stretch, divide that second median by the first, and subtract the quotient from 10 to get 9.05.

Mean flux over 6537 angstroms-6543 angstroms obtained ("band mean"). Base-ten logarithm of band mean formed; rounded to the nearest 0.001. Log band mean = 0.997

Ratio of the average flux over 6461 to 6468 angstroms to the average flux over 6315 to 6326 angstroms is 0.91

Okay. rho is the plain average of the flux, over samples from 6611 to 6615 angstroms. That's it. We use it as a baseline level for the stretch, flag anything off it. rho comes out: 10.3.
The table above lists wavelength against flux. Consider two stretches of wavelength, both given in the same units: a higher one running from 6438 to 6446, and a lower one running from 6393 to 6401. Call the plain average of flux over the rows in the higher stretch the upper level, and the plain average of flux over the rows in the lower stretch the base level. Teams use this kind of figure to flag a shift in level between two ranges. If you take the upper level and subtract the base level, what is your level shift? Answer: -0.5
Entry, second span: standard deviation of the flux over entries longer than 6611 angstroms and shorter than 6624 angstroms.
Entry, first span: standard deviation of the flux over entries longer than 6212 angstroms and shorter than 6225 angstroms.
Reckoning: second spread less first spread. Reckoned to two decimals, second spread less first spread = -0.01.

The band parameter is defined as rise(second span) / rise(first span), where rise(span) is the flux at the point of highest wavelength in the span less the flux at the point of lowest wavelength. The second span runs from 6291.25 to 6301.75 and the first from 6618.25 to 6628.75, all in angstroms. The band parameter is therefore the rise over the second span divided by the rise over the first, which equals 4.7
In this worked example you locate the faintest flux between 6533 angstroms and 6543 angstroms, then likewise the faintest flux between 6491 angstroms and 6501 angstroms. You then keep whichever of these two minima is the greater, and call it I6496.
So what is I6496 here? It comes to 9.0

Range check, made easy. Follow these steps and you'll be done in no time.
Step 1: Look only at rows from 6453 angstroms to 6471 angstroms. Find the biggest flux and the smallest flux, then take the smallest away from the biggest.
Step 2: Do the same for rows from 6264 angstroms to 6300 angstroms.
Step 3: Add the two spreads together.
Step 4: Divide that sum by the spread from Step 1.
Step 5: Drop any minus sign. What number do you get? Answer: 1.7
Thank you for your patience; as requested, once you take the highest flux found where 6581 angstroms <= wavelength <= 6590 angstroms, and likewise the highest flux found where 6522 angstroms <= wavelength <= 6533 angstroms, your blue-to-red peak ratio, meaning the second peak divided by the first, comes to 0.96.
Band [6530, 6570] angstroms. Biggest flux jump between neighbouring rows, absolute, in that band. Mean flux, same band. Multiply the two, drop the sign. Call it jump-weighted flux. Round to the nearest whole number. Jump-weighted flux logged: 22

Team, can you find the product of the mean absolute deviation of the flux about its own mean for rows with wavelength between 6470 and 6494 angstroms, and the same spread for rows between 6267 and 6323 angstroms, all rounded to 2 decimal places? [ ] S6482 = 0.54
